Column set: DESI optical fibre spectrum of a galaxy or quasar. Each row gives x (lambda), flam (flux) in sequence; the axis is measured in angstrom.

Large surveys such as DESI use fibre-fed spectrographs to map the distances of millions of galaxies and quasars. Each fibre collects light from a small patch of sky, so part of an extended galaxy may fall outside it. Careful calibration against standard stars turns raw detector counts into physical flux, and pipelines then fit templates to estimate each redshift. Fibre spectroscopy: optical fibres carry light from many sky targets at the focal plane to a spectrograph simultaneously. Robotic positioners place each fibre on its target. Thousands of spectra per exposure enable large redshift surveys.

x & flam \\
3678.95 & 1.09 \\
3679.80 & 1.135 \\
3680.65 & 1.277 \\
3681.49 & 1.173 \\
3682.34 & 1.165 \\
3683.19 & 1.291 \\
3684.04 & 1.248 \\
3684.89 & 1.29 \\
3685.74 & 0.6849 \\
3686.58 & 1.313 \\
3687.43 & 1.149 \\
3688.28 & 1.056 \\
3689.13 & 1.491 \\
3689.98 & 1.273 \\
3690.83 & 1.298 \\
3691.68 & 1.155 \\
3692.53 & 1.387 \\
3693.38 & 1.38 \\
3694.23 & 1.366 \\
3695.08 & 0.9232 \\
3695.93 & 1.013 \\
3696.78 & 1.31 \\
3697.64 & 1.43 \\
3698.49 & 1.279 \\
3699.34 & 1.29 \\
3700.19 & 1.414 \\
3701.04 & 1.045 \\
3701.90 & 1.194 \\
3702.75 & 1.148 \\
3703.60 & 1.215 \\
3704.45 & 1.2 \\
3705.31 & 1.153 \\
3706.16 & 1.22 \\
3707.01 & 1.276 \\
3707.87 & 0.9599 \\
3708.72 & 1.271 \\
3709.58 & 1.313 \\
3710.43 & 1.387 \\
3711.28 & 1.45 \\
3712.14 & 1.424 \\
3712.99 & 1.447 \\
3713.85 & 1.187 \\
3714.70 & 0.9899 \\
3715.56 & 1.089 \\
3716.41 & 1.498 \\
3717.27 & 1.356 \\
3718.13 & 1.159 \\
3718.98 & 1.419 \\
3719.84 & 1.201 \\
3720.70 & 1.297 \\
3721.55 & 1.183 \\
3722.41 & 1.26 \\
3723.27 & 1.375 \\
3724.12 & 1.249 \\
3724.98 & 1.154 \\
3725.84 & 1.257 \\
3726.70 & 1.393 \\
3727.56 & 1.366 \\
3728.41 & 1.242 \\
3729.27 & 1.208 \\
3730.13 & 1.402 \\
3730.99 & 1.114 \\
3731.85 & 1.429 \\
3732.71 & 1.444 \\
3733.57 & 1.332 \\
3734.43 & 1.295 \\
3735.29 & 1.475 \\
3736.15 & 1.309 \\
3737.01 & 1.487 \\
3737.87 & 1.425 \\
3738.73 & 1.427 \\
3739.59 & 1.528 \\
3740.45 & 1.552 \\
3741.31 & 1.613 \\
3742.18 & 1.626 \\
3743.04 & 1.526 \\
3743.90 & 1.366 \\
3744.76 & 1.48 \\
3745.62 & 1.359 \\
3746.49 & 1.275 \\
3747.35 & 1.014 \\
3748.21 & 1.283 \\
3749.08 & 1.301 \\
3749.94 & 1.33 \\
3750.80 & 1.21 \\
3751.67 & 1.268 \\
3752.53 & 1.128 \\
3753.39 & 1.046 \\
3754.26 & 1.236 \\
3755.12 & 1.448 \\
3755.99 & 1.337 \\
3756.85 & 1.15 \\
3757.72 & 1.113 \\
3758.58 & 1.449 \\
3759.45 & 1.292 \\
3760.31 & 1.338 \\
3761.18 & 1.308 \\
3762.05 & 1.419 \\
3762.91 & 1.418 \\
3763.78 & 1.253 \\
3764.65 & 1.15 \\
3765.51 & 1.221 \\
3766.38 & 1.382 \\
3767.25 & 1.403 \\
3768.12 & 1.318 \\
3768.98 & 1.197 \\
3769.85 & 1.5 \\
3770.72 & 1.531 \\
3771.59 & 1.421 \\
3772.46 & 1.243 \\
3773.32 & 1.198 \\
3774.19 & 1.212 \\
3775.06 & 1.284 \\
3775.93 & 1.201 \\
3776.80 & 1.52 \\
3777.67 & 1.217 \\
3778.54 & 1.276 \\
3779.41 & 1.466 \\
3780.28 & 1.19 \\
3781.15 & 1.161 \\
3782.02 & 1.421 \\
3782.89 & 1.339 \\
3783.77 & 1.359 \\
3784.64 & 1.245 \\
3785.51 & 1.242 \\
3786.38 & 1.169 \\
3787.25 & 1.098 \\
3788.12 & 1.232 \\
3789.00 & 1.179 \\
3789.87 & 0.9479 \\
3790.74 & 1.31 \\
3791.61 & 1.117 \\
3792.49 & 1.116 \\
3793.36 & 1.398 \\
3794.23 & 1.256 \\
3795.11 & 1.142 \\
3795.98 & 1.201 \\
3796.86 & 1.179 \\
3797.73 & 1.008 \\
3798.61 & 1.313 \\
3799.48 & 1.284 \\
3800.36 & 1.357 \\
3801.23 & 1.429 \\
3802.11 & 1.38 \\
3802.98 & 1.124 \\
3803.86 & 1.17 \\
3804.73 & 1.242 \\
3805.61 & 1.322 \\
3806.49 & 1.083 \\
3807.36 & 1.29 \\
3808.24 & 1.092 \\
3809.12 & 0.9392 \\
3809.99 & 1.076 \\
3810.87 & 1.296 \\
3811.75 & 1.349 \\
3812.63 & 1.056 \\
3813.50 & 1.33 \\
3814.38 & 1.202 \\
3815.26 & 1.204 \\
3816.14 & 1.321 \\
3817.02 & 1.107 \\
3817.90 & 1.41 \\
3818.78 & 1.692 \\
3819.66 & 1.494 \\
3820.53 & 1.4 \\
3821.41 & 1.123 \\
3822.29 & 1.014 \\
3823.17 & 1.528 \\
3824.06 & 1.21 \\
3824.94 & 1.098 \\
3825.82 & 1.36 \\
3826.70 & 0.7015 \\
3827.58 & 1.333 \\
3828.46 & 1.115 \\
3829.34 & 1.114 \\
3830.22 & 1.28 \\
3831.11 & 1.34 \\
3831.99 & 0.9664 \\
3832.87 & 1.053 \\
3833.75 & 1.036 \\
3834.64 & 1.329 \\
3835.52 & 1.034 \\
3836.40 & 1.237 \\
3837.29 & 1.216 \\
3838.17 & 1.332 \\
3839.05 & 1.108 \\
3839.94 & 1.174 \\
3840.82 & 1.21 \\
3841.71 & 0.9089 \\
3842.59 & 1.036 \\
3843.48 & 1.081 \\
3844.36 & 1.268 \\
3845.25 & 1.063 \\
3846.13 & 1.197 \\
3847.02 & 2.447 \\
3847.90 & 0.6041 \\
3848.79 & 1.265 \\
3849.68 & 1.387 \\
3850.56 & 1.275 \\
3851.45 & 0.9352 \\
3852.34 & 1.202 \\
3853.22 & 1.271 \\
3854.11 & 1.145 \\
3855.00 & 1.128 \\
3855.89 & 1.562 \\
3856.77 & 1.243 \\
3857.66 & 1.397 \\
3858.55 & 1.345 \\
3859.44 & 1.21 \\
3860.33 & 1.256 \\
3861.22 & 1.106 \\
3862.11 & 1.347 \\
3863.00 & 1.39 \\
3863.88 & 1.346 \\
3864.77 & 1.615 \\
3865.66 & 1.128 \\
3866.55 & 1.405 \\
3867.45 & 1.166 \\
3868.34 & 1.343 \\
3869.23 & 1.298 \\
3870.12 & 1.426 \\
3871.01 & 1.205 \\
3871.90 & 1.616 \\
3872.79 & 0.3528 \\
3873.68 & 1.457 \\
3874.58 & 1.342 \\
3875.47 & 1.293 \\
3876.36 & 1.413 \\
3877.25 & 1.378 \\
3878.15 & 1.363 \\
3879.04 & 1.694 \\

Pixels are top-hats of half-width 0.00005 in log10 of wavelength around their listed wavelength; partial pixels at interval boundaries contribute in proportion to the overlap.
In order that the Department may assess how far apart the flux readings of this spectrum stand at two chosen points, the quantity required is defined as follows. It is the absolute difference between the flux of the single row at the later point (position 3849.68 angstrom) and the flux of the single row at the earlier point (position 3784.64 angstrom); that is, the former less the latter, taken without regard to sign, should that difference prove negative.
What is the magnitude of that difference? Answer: 0.14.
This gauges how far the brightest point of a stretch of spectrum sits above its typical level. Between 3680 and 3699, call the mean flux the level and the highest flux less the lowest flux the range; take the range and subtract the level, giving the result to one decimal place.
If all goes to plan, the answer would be -0.4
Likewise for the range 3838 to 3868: 0.6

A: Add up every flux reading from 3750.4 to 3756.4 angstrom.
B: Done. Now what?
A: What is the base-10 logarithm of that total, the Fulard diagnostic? 0.94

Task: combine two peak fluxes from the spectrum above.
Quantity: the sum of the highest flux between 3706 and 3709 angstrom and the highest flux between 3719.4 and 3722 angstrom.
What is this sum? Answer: 2.57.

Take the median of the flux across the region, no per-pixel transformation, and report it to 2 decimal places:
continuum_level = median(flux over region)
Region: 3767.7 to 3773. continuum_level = 1.37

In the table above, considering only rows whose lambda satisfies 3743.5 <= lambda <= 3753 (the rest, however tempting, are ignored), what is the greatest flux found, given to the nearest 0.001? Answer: 1.480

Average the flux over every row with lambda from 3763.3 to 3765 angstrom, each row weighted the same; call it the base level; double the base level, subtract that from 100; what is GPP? 97.6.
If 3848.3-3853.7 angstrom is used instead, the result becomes 97.6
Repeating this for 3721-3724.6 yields 97.5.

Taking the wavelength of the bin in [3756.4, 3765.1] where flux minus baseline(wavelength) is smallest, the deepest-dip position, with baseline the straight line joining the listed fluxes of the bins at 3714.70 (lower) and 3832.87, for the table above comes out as 3757.72 angstrom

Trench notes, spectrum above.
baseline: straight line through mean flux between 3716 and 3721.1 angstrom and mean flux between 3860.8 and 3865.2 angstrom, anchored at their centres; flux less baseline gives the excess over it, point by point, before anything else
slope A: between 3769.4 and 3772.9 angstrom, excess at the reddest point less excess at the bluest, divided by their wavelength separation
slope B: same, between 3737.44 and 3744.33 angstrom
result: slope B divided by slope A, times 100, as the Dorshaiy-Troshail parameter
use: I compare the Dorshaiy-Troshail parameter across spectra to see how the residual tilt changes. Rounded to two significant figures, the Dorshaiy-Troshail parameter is 10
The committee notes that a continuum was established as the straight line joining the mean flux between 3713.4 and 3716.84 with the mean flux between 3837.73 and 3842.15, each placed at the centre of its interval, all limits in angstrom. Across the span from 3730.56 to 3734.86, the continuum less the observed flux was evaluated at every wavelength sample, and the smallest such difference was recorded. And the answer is -0.26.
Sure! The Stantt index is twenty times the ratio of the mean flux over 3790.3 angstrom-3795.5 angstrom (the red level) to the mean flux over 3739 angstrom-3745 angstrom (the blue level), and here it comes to 16.0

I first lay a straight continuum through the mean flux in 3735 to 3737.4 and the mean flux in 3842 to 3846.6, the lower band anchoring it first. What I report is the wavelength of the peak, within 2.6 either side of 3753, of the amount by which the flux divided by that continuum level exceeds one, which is 3755.12 angstrom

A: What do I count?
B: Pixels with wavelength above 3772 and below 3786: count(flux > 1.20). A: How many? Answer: 13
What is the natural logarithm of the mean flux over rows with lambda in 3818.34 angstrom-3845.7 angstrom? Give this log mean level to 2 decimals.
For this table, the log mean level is 0.17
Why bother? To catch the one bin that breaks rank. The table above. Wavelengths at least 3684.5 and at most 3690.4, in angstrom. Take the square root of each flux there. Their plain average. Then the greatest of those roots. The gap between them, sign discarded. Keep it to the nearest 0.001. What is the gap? 0.141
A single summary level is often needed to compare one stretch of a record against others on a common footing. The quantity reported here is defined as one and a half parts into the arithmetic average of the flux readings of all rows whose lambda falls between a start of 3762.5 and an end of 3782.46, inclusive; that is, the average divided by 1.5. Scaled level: 0.87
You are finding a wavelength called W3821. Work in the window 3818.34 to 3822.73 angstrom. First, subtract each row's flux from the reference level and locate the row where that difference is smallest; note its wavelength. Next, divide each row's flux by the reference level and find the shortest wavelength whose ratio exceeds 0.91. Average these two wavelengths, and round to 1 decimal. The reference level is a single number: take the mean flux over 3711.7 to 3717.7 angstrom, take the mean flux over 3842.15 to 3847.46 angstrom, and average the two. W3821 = 3818.8 angstrom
